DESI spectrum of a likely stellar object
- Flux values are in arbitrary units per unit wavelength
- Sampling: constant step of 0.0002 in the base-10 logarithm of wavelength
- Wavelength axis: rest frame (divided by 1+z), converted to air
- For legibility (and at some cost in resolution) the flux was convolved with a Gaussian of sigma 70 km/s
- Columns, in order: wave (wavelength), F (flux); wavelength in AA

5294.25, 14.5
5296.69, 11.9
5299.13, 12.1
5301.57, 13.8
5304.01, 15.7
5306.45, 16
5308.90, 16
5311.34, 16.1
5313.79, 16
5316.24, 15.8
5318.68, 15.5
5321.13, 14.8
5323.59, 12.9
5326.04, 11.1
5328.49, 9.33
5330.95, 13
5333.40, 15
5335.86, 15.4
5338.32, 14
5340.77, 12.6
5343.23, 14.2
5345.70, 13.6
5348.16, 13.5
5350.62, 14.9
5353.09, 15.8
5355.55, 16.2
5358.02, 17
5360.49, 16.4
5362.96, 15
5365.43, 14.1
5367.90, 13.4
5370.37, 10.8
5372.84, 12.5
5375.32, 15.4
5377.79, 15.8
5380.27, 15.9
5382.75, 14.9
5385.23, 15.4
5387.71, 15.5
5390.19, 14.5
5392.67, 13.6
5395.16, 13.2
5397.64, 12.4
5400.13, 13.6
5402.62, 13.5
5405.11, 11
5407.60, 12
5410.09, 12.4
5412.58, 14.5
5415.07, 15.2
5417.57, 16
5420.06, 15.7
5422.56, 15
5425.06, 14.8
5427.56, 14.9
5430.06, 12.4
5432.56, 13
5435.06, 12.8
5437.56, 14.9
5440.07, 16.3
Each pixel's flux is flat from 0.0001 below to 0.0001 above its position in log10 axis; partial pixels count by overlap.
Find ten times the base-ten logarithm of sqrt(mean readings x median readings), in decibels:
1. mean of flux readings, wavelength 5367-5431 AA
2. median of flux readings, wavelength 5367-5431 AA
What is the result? 11.54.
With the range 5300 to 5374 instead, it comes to 11.64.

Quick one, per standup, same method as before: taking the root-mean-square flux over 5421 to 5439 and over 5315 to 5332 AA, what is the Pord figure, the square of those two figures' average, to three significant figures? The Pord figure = 188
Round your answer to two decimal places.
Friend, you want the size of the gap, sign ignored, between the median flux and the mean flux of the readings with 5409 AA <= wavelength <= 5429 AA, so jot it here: 0.14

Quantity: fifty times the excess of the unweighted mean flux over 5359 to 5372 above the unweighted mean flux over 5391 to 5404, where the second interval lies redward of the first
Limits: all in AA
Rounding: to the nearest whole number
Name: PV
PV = 34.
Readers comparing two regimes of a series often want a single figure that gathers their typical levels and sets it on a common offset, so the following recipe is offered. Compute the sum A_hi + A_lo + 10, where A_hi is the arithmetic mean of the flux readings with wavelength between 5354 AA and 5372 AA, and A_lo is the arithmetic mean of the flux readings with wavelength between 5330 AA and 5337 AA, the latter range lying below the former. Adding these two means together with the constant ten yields 39.2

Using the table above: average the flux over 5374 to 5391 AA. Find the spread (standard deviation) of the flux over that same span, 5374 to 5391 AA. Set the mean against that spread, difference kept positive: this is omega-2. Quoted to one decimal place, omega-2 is 14.9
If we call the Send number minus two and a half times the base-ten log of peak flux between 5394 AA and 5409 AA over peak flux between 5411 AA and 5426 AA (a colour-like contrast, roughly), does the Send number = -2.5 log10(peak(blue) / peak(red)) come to 0.18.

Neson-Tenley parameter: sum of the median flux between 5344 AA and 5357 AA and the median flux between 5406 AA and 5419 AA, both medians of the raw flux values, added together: 29.4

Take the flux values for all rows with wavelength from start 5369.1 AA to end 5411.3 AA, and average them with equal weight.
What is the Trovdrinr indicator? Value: 13.7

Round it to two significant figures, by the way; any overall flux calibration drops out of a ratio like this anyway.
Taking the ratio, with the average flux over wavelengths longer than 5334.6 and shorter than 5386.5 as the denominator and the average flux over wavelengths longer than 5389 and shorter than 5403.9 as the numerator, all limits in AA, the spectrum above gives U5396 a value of 0.92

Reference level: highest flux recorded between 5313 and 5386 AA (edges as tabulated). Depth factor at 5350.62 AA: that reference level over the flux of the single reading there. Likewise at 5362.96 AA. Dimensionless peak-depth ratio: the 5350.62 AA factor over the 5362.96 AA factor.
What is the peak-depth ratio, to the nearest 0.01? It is 1.01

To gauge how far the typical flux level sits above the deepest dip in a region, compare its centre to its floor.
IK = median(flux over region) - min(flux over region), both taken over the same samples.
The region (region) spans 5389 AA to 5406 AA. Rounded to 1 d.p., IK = 2.5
